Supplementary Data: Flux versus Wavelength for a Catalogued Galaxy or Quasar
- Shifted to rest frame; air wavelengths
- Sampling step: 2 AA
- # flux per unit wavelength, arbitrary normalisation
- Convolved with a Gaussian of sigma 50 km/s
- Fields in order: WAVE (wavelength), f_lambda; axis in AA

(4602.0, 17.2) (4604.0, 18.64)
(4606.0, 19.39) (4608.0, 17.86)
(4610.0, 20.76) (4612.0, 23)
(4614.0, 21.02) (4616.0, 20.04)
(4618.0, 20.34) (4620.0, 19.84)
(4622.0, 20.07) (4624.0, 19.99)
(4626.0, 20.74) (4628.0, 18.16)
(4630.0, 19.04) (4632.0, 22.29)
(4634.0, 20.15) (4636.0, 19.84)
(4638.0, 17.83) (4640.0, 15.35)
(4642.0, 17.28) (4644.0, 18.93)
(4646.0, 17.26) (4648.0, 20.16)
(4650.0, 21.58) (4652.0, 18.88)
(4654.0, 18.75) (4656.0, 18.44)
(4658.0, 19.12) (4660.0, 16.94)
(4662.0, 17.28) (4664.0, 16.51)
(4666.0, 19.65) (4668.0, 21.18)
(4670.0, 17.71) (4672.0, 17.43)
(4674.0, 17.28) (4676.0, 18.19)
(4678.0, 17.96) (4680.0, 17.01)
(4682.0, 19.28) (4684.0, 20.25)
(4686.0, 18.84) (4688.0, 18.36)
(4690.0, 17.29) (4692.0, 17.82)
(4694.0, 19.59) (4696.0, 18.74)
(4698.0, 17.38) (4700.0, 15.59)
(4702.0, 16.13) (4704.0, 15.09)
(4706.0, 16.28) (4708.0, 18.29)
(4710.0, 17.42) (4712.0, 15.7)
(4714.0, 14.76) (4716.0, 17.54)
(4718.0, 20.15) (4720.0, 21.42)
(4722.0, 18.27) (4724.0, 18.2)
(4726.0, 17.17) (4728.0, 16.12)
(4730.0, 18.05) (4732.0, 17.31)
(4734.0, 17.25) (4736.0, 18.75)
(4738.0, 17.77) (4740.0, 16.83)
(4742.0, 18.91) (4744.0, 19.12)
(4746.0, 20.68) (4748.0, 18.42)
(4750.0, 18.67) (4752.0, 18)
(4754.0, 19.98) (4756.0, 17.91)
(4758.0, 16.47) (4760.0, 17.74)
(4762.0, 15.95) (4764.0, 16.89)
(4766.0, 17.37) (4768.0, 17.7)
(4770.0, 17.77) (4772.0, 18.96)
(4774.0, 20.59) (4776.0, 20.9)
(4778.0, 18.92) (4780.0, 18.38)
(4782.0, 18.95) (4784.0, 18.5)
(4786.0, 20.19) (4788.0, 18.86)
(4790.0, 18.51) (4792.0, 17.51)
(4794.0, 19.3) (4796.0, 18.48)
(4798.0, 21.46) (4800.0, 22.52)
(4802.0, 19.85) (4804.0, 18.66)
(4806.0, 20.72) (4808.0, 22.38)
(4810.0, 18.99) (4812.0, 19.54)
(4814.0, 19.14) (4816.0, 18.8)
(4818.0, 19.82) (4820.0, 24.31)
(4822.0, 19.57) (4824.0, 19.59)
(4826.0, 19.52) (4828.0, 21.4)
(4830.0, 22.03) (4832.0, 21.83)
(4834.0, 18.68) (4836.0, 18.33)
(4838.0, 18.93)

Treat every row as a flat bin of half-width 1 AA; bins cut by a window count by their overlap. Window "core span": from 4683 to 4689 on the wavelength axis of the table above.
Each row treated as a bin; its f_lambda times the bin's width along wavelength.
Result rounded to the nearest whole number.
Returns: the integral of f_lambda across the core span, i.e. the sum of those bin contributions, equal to 115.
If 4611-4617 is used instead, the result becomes 128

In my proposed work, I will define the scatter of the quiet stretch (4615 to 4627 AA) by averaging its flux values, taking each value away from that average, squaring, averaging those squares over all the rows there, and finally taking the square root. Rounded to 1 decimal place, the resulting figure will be 0.3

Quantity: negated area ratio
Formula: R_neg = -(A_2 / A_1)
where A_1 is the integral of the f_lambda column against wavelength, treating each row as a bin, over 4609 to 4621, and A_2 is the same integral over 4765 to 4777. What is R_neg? -0.91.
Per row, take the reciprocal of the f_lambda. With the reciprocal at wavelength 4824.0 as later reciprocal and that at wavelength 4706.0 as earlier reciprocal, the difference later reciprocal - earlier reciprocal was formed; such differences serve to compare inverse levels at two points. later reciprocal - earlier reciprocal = -0.010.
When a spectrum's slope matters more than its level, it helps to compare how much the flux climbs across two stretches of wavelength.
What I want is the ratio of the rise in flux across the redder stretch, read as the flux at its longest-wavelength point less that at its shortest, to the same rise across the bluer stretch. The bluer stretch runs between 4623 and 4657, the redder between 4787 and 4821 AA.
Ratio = -3.5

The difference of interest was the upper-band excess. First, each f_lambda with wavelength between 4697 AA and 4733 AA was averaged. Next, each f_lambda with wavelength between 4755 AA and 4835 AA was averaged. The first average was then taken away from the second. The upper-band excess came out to 2.1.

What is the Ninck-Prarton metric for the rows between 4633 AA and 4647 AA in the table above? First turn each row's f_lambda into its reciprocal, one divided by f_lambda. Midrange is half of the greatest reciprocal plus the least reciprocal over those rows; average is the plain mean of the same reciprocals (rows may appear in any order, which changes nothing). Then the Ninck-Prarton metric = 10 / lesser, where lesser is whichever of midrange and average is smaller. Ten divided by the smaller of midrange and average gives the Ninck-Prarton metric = 180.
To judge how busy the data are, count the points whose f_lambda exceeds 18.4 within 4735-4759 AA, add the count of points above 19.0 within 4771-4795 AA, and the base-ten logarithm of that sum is 1.04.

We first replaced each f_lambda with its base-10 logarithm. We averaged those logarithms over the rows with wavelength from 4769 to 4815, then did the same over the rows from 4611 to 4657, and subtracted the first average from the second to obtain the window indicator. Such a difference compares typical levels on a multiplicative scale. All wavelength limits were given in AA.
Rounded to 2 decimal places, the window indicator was 0.00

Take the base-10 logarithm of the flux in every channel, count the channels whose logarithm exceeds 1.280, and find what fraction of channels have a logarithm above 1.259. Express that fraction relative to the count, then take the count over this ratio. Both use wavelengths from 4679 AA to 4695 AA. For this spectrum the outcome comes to 14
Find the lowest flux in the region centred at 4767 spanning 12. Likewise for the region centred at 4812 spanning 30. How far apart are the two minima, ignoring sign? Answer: 2.7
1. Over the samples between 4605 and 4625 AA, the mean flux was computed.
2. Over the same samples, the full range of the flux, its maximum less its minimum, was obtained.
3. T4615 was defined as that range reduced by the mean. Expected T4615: -15.1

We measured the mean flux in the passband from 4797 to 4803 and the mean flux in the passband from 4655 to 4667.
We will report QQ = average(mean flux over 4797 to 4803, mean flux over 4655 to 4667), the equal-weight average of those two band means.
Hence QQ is 19.6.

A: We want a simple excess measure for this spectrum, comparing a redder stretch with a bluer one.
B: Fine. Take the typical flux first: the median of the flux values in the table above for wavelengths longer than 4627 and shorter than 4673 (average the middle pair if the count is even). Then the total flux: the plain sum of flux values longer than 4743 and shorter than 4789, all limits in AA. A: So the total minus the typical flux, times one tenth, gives 41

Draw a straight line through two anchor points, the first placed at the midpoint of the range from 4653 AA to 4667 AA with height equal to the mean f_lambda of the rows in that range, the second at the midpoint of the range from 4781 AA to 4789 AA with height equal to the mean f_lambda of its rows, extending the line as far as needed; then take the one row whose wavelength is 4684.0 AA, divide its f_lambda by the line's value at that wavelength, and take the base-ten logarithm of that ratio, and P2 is 0.044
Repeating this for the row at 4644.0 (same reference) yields 0.023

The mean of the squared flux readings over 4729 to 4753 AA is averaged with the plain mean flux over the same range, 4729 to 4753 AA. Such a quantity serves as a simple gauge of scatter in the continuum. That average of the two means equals 177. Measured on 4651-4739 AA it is 170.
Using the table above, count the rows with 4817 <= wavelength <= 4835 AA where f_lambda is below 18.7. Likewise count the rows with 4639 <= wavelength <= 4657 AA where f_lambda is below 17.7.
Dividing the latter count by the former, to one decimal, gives 3.0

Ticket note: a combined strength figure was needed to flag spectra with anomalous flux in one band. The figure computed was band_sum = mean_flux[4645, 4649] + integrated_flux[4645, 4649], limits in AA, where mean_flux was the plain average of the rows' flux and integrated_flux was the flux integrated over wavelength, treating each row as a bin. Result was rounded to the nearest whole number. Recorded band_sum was 94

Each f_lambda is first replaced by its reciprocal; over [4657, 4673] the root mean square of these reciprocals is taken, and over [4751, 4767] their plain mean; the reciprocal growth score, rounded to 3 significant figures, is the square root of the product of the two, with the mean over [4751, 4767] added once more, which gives 0.114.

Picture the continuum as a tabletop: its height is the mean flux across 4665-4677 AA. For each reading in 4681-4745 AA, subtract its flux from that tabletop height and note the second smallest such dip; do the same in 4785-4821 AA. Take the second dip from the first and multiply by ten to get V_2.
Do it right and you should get 23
